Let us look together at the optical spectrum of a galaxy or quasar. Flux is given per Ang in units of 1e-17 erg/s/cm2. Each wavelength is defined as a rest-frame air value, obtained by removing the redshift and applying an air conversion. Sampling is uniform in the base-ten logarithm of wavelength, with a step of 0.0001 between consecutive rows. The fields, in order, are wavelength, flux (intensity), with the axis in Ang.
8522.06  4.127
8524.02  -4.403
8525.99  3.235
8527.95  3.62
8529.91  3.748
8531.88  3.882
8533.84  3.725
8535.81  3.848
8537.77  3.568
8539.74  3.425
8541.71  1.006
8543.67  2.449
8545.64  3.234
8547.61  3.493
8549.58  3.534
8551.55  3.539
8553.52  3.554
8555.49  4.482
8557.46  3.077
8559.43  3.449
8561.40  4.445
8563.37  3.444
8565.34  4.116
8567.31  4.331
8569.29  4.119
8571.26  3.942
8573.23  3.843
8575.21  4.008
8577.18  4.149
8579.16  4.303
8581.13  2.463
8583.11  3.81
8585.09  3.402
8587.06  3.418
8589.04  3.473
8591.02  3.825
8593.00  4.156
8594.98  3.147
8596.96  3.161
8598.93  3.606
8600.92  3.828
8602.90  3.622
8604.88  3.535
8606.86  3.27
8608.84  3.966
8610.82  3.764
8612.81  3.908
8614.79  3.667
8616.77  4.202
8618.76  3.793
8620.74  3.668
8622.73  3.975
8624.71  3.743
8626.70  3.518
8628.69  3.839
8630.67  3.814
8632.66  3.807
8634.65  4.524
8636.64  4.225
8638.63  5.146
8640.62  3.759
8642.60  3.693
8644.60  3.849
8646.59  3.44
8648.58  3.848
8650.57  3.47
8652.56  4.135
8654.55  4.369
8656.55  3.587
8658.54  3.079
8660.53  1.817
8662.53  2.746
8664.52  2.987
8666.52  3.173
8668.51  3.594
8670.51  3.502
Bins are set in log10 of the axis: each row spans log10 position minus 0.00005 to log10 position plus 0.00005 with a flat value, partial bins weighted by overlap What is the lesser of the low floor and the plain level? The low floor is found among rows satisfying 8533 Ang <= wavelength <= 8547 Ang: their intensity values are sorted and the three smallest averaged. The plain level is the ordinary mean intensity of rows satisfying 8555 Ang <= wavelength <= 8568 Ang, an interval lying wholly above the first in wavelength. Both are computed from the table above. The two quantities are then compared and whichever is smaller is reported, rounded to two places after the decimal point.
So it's 2.23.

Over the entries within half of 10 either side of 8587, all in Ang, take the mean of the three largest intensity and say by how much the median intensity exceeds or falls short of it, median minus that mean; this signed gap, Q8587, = -0.23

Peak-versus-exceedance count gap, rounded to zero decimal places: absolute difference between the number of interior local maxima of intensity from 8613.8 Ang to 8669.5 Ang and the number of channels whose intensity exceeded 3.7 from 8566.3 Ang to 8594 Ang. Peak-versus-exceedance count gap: 2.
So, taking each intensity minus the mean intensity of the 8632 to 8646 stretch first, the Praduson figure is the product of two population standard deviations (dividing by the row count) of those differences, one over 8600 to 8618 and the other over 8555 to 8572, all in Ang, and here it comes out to 0.120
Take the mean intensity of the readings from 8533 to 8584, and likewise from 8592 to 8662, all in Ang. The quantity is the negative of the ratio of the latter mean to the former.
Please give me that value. -1.04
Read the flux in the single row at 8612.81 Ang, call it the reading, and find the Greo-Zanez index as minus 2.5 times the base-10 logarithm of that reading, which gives -1.48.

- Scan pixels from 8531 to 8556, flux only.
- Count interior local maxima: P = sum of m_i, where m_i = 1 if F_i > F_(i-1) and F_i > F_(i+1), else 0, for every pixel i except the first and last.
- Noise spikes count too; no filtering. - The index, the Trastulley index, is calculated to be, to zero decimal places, 1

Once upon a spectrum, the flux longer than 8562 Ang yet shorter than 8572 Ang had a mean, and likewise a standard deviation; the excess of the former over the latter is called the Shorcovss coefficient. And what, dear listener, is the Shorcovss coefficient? 3.7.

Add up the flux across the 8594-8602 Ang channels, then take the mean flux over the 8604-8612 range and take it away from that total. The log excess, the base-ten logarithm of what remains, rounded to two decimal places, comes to 1.00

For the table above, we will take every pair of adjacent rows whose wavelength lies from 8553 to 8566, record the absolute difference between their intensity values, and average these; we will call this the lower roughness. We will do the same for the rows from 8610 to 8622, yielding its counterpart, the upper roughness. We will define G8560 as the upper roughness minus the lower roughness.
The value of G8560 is -0.6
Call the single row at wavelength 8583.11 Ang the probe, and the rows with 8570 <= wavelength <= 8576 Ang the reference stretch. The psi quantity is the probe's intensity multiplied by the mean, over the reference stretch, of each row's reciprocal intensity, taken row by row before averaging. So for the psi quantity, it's 0.97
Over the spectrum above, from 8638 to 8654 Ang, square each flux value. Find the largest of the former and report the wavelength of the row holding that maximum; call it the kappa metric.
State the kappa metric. 8638.63 Ang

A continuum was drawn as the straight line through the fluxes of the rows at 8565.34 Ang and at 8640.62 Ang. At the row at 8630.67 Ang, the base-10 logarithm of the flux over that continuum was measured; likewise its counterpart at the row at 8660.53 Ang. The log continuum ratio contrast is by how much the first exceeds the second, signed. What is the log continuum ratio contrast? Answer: 0.31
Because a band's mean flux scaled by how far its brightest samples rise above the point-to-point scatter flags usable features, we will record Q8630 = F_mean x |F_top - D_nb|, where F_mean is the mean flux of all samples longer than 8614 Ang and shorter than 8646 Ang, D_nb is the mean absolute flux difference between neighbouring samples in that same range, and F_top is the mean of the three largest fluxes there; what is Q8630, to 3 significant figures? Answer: 16.8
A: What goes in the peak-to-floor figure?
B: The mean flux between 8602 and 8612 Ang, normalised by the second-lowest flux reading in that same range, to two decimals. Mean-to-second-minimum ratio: 1.03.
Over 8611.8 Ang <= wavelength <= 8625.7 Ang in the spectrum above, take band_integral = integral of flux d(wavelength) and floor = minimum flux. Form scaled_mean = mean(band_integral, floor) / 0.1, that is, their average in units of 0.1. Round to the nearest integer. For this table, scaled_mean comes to 286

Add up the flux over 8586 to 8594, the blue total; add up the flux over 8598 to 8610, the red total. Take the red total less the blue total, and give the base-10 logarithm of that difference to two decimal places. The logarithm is 0.84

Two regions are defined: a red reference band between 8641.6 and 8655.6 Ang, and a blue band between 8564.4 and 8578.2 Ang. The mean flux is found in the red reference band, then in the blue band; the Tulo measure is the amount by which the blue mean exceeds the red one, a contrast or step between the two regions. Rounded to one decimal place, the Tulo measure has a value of 0.2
